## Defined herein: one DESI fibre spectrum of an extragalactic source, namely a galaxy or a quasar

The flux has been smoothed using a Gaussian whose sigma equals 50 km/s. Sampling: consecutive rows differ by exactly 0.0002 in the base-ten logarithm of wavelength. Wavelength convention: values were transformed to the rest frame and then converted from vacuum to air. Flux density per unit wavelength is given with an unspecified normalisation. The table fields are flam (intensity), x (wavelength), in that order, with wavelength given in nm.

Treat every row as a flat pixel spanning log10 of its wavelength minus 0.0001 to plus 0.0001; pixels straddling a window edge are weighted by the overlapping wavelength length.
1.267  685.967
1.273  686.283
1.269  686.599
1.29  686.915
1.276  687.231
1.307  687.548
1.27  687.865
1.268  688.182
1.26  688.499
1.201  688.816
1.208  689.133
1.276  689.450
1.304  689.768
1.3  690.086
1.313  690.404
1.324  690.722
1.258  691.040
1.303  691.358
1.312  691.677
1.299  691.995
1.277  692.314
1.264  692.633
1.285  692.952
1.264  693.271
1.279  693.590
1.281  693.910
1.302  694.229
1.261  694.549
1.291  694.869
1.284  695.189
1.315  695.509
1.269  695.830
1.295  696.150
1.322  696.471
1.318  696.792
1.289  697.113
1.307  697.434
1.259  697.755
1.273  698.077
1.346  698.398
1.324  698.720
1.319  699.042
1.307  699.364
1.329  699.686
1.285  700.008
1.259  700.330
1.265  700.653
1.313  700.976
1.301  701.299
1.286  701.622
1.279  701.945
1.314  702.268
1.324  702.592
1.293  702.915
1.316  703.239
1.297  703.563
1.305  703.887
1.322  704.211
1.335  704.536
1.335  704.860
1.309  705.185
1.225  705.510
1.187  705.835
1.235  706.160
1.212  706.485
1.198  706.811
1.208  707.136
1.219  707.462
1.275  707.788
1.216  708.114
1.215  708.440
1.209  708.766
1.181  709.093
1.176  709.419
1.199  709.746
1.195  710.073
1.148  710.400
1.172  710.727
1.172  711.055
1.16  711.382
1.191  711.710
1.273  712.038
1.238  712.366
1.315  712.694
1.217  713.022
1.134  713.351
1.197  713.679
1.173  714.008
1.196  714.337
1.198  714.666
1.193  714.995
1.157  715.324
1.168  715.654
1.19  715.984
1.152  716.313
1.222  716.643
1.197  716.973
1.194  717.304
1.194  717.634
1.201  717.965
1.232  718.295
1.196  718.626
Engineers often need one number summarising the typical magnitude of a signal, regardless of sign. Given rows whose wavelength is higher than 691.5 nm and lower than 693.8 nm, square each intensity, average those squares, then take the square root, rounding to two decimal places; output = 1.28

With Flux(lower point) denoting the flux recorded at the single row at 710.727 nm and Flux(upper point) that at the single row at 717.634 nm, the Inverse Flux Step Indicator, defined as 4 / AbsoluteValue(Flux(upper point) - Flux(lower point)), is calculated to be 182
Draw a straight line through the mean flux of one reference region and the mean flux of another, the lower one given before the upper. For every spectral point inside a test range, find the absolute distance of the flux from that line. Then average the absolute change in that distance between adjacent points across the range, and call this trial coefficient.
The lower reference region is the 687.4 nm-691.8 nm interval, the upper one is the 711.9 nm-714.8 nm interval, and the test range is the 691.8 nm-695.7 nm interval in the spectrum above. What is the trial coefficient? 0.015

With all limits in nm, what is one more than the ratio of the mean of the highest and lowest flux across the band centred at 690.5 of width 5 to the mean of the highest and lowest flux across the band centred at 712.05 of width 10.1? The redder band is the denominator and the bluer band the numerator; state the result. 2.03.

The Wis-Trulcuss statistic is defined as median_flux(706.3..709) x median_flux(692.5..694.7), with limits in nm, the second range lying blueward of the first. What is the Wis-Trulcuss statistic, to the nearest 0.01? 1.55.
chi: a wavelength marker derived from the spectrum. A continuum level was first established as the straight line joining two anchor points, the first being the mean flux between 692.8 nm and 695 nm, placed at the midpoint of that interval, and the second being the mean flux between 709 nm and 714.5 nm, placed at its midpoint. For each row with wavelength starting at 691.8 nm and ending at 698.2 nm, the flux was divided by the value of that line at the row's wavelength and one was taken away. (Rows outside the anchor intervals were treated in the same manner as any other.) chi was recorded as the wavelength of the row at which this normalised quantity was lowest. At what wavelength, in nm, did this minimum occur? 692.633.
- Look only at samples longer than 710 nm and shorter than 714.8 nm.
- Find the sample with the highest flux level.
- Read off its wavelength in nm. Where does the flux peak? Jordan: 712.694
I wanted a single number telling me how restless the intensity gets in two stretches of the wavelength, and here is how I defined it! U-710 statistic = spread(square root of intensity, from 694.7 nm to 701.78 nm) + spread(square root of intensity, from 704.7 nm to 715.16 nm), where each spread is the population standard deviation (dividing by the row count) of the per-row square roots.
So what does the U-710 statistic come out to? 0.031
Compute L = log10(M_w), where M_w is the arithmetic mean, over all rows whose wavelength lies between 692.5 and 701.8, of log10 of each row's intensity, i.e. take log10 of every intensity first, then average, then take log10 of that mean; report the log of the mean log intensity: -0.95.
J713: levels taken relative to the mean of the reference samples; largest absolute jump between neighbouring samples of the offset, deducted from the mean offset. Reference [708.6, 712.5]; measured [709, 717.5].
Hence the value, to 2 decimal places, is -0.10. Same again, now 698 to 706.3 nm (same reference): 0.02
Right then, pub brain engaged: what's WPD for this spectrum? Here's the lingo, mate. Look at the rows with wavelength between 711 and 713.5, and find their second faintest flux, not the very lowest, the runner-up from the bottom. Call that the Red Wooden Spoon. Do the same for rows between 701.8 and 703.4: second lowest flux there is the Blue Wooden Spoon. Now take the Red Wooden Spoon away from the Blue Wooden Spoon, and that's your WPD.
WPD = 0.13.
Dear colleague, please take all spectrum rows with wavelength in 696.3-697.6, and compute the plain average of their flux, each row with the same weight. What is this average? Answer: 1.31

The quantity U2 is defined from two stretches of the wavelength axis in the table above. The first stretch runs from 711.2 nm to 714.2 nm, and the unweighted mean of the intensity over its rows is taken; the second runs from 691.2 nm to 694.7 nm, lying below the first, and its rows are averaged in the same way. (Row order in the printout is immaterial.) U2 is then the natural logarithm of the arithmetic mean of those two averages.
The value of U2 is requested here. 0.221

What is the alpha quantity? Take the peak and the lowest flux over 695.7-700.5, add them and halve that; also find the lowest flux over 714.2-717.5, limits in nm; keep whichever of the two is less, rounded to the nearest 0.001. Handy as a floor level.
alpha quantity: 1.152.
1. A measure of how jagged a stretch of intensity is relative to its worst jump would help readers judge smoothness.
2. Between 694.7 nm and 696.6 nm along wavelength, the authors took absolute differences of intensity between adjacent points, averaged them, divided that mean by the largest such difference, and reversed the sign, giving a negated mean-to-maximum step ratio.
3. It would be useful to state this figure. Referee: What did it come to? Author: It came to -0.60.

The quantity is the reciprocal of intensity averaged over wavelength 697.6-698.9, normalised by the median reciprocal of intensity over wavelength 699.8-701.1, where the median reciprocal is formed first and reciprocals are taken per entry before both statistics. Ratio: 0.98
